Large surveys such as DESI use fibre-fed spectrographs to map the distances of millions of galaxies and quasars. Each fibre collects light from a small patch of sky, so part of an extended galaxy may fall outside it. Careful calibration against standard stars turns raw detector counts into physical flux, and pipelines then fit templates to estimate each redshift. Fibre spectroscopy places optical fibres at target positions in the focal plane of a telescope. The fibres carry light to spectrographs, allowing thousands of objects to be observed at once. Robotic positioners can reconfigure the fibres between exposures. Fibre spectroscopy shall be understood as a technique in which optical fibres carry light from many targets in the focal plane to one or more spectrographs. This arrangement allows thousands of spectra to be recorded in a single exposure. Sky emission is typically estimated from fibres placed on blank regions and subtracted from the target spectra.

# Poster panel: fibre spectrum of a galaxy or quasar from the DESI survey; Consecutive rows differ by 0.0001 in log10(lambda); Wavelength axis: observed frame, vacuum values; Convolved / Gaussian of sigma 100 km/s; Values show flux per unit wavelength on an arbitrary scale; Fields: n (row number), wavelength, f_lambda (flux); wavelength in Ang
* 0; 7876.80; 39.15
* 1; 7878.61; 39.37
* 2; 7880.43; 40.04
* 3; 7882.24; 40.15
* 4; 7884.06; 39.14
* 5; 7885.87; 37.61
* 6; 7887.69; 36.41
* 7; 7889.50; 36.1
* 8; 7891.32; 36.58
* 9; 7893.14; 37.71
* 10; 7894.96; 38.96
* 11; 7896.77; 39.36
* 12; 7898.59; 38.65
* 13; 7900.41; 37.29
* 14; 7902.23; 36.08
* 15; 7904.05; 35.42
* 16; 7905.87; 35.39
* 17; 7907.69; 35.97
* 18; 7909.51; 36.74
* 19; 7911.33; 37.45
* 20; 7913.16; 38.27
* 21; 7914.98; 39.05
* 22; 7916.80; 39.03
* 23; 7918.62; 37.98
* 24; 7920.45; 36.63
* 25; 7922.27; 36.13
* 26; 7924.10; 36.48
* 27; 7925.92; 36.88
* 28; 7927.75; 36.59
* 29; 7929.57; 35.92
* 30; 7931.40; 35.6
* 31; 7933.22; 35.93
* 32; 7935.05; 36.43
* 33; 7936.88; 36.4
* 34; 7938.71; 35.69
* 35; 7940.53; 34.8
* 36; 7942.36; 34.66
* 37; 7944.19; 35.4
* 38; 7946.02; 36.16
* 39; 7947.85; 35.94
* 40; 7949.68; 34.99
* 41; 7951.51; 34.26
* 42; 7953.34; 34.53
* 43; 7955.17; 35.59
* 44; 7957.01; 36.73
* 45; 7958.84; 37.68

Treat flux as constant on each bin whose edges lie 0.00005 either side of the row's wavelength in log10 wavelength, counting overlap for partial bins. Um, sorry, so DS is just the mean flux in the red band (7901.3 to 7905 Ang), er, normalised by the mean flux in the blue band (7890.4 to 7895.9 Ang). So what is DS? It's 0.95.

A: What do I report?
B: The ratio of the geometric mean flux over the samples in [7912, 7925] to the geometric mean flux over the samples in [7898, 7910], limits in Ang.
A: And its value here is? 1.03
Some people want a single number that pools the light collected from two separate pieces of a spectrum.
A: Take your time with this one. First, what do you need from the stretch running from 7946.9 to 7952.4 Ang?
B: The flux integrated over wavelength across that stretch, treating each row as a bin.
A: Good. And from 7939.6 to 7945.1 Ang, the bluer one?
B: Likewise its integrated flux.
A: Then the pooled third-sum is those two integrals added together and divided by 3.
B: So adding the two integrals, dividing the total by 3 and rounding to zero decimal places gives 128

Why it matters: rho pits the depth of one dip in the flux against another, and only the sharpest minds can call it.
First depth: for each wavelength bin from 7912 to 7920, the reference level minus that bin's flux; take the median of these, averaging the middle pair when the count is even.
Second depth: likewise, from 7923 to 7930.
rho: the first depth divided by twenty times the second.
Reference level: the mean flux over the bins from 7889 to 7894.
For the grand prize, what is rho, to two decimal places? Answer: -0.35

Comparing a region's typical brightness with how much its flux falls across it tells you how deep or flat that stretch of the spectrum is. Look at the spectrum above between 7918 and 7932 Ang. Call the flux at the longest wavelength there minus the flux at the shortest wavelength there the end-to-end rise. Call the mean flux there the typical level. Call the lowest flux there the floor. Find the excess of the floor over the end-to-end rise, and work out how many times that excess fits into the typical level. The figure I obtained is 0.96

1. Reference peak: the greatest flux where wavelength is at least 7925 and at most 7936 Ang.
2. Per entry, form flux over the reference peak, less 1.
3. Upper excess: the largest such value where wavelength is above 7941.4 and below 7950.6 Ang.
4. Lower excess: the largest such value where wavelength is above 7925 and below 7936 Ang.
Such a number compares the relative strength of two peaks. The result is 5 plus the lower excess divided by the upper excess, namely 5.0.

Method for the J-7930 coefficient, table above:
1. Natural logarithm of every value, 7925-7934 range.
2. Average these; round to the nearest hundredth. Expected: 3.59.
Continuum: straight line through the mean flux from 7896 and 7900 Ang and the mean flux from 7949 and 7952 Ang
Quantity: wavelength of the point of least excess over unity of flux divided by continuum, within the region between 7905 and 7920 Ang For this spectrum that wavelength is 7905.87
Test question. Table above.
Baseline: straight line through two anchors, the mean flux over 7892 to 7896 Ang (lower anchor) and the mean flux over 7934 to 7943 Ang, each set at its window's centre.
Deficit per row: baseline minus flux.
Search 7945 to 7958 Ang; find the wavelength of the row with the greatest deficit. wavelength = 7951.51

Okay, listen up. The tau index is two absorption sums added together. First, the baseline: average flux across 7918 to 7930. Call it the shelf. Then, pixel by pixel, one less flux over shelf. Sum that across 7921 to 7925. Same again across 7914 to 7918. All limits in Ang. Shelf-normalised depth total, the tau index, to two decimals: -0.11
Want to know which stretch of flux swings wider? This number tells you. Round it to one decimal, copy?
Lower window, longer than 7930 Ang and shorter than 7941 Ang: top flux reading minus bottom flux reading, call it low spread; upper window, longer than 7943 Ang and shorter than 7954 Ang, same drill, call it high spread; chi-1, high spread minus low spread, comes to 0.3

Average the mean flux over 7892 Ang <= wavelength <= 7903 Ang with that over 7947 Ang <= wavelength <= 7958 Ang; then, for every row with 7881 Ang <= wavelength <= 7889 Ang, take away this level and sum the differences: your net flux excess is 7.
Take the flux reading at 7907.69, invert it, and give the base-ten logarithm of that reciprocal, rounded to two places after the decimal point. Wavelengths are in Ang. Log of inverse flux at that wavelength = -1.56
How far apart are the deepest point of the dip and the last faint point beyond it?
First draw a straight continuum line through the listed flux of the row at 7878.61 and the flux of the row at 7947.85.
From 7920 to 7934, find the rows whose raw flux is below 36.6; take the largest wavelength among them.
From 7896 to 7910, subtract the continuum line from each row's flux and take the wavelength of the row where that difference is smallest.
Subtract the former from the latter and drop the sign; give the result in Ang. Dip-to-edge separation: 29.2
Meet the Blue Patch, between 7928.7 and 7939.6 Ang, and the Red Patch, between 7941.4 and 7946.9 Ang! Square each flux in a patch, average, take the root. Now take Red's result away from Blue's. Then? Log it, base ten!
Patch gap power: -0.23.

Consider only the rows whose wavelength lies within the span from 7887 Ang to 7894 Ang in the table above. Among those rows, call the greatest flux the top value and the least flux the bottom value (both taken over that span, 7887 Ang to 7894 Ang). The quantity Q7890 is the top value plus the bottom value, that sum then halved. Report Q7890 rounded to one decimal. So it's 36.9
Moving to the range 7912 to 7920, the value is 38.5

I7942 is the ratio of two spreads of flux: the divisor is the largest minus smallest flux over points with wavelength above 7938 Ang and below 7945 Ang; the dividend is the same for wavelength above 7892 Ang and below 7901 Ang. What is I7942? 2.0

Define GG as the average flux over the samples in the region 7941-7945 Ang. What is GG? 35.0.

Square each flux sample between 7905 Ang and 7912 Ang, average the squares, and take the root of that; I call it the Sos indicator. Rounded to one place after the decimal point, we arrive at 36.4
